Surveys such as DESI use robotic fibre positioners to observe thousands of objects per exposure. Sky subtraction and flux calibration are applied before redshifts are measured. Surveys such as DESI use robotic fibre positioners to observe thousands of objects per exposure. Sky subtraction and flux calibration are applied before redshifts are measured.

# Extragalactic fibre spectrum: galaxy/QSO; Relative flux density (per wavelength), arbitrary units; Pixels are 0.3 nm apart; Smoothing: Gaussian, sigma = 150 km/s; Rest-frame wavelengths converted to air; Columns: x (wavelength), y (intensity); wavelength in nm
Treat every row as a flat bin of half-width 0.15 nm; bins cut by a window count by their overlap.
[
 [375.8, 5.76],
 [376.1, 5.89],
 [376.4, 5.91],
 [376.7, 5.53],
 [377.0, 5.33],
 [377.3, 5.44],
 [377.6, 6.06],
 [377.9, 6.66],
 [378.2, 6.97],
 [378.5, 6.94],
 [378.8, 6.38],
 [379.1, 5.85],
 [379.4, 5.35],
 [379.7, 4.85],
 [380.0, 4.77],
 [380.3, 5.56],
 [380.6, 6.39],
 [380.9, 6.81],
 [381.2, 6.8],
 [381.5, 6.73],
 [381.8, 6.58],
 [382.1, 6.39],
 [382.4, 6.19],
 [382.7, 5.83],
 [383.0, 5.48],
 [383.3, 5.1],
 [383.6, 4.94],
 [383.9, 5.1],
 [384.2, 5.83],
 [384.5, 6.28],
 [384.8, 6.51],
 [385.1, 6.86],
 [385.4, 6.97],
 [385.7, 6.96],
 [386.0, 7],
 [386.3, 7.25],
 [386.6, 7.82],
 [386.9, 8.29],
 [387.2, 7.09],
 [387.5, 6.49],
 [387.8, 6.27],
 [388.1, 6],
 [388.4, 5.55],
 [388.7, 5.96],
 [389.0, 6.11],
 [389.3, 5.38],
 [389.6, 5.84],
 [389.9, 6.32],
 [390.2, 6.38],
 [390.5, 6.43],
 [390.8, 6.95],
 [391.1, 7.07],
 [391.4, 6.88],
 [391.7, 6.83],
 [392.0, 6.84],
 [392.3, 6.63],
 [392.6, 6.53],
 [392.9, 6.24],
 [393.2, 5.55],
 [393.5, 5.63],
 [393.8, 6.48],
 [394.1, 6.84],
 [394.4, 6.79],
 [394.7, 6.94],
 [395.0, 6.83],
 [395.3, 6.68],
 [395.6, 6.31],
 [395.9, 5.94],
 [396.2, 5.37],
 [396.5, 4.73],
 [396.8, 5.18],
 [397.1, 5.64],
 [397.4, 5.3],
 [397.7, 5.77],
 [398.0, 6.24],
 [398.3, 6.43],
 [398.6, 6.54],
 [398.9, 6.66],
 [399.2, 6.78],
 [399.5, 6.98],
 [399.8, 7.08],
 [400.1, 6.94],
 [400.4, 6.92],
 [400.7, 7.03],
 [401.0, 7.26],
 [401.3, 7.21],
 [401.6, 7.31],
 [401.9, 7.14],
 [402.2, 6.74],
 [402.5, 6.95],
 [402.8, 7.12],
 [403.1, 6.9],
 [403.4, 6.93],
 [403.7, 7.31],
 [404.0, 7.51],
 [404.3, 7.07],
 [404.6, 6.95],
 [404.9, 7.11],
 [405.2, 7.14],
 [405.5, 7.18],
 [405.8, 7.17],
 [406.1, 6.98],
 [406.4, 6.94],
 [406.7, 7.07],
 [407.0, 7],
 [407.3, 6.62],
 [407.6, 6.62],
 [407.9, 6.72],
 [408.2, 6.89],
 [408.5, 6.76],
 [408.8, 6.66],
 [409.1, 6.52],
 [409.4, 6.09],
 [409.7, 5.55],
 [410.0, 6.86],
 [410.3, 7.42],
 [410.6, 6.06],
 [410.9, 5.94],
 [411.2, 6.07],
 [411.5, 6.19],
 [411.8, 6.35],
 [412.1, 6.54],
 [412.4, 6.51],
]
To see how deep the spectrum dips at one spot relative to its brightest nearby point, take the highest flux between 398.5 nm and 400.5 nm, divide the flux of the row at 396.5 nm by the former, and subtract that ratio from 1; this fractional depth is 0.33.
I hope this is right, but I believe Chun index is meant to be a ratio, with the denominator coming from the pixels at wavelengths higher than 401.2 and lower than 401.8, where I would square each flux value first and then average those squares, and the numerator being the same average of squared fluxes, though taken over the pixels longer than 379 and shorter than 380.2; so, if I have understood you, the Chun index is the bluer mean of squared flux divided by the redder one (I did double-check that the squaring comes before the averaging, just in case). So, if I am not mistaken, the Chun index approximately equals 0.52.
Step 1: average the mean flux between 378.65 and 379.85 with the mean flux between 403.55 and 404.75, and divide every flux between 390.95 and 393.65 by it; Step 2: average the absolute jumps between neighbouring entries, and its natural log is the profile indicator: -3.5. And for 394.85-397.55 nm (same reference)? -2.7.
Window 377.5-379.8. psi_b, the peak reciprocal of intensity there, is 0.206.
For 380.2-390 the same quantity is 0.202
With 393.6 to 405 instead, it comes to 0.211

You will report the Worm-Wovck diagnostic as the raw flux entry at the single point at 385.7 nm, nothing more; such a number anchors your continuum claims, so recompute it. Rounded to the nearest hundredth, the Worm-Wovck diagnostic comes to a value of 6.96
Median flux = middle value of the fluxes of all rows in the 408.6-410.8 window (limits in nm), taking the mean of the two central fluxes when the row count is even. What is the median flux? 6.52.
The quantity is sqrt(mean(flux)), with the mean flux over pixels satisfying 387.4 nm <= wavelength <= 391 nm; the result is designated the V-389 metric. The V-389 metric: 2.48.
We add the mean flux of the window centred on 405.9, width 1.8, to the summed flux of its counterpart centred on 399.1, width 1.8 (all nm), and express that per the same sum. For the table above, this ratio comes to 1.17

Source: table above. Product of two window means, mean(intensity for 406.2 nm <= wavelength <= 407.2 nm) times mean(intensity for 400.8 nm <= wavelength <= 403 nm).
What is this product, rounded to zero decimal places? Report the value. 50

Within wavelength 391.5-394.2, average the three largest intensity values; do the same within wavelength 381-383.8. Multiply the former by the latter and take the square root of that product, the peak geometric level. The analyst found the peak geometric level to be 6.77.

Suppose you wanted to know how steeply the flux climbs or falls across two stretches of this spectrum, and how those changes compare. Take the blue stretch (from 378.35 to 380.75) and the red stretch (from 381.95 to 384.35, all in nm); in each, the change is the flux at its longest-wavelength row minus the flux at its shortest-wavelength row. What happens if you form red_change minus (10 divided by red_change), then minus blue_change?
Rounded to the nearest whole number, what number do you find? 18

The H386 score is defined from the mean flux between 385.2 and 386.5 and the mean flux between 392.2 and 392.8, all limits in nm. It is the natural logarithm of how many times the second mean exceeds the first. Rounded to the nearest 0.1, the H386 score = -0.1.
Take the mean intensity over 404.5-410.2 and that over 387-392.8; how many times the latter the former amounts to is 1.06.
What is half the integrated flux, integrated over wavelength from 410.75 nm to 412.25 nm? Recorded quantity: 4.66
